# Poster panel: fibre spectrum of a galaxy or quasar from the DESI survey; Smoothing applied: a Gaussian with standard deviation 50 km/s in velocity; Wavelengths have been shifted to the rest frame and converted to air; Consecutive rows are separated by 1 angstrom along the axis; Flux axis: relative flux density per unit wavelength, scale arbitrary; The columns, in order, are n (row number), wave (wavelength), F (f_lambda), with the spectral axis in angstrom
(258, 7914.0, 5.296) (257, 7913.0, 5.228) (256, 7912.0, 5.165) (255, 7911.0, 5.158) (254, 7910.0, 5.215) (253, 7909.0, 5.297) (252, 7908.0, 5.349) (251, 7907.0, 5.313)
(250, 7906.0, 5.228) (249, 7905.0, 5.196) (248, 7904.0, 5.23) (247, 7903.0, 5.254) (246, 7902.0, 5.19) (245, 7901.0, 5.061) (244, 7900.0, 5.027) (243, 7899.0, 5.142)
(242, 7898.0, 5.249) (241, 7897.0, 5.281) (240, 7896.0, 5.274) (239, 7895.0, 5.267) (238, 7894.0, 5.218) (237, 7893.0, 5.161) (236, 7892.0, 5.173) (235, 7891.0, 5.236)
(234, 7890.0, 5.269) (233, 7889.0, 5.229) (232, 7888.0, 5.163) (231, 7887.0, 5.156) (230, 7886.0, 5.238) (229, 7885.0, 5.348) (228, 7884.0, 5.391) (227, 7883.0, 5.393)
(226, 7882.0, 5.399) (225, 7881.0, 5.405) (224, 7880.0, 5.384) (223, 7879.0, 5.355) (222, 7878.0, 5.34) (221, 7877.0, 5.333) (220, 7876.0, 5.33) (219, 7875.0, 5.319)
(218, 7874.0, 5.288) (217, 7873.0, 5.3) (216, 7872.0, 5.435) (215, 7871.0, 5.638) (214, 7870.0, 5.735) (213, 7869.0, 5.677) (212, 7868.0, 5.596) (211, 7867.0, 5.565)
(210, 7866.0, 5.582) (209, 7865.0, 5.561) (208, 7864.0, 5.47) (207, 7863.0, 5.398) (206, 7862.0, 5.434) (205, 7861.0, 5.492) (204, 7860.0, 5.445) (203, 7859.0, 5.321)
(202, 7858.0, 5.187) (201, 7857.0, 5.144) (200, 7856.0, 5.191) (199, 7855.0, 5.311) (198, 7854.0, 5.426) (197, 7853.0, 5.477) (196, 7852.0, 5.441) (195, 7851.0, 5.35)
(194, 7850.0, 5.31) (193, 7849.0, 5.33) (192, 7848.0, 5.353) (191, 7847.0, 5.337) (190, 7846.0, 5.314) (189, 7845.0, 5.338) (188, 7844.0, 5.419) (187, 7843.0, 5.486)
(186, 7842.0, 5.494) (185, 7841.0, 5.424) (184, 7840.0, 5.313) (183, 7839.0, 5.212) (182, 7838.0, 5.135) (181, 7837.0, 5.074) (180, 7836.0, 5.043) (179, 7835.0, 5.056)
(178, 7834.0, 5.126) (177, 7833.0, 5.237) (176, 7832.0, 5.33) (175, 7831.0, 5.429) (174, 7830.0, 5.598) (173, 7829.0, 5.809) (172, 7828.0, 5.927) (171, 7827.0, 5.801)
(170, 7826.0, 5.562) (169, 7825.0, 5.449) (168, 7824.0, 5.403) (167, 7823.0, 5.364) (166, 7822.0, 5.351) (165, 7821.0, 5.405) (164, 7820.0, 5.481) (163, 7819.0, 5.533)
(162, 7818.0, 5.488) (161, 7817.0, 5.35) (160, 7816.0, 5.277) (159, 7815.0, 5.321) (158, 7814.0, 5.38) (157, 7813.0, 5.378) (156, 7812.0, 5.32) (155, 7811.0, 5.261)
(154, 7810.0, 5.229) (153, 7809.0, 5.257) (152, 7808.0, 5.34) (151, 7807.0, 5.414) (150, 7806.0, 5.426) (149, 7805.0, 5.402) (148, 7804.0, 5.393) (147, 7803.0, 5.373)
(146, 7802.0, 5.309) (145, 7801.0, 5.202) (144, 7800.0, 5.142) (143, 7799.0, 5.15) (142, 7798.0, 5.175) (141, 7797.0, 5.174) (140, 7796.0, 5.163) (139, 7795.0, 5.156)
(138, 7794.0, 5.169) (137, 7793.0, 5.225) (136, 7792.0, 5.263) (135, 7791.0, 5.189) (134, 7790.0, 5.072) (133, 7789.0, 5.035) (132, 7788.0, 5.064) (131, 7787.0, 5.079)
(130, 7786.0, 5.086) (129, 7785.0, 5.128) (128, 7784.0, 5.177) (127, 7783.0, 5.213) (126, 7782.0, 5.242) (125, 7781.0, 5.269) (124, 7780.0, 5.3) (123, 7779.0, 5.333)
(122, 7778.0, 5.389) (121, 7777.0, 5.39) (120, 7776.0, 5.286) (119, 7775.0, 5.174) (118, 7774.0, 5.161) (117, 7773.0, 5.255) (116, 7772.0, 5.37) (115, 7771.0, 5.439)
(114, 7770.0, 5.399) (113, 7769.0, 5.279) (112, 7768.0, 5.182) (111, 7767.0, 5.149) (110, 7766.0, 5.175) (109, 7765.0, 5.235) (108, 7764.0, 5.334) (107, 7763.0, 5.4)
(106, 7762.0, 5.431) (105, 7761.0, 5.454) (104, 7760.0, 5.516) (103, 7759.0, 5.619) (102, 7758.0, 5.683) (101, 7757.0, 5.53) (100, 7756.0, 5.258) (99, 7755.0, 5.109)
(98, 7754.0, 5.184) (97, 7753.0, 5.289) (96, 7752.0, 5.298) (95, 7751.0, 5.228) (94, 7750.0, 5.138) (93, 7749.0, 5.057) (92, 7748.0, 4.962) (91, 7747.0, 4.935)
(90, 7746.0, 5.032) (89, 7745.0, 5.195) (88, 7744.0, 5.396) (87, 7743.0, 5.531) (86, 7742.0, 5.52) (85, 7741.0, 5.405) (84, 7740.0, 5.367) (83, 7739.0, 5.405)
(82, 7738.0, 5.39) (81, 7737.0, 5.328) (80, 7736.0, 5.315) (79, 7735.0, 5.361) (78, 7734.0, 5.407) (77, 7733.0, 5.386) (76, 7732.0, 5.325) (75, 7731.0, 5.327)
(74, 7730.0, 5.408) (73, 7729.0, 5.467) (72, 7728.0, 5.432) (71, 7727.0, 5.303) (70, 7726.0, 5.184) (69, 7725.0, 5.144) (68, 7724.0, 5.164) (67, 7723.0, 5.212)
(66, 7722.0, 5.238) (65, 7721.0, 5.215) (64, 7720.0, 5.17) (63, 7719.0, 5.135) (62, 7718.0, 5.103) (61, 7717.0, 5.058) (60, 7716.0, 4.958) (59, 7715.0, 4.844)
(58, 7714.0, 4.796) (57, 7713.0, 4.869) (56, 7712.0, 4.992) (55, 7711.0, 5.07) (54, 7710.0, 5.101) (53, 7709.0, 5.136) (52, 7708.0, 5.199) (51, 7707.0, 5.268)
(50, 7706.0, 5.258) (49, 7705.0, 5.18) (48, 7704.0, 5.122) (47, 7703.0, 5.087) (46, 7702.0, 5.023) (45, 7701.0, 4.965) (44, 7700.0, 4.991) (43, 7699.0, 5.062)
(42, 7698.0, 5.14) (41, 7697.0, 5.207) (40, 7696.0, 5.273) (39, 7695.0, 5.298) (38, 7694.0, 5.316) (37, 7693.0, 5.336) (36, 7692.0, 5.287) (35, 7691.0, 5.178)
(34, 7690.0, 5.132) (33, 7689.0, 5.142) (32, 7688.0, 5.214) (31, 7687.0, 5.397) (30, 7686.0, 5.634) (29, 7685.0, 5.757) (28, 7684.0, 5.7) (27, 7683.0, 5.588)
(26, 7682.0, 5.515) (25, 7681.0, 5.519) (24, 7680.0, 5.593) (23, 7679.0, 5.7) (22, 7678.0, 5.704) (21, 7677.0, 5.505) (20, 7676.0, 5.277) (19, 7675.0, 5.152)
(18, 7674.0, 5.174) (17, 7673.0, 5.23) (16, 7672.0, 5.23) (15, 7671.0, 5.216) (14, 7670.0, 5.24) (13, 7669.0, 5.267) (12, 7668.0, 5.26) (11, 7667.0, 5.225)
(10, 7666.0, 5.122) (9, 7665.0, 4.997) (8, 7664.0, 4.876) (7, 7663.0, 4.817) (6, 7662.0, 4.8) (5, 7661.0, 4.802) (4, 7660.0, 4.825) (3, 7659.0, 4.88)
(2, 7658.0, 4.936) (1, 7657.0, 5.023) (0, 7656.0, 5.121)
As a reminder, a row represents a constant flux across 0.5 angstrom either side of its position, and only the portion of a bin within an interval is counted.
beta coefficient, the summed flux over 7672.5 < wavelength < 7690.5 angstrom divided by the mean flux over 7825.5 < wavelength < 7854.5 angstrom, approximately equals 18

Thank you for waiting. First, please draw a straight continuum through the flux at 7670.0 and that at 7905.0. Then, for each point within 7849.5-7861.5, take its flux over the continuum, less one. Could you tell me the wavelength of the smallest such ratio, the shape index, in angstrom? 7857.0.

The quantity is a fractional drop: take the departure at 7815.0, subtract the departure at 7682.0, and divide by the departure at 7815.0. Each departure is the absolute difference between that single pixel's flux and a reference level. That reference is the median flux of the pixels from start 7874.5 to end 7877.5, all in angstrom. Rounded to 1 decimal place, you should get -19.6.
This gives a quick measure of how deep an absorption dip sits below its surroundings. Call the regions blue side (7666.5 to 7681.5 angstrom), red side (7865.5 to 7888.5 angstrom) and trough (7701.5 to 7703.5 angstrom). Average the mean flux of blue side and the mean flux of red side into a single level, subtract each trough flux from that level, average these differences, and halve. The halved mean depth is 0.16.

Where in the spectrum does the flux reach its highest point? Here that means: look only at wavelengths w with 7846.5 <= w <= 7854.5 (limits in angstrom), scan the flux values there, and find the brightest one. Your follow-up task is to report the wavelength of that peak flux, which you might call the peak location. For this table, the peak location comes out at 7853.0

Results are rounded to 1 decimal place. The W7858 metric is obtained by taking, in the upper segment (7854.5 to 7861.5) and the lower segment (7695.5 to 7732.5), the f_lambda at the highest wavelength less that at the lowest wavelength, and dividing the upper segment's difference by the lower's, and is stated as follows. 3.5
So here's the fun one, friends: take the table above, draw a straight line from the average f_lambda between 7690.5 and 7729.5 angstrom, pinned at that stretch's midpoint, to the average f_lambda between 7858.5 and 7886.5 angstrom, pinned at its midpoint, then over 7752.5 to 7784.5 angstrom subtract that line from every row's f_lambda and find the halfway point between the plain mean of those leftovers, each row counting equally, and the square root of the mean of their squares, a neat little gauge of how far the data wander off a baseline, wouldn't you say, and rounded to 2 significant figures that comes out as 0.11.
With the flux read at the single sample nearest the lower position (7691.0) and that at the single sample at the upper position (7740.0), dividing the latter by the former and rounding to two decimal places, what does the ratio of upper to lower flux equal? 1.04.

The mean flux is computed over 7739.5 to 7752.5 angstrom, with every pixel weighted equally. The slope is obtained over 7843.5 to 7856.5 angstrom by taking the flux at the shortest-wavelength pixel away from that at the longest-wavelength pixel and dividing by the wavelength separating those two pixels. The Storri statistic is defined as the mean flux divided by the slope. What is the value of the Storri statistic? -276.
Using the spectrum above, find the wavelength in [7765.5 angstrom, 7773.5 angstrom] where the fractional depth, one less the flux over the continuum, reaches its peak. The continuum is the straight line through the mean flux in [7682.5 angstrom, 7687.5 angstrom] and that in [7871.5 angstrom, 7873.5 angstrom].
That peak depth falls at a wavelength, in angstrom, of 7767.0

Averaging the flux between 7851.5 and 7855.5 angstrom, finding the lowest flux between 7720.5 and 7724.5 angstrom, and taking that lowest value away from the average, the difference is 0.25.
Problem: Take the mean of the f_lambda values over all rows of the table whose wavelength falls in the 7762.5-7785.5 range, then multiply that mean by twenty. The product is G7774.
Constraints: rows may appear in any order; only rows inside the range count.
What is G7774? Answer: 105.5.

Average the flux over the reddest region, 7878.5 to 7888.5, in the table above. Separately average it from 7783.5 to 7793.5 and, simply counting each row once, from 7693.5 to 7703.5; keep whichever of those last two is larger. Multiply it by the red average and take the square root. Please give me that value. 5.23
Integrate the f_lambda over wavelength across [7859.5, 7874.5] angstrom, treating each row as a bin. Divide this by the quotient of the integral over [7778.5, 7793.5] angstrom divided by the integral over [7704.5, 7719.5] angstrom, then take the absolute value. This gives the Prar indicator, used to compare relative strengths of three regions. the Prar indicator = 80.8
